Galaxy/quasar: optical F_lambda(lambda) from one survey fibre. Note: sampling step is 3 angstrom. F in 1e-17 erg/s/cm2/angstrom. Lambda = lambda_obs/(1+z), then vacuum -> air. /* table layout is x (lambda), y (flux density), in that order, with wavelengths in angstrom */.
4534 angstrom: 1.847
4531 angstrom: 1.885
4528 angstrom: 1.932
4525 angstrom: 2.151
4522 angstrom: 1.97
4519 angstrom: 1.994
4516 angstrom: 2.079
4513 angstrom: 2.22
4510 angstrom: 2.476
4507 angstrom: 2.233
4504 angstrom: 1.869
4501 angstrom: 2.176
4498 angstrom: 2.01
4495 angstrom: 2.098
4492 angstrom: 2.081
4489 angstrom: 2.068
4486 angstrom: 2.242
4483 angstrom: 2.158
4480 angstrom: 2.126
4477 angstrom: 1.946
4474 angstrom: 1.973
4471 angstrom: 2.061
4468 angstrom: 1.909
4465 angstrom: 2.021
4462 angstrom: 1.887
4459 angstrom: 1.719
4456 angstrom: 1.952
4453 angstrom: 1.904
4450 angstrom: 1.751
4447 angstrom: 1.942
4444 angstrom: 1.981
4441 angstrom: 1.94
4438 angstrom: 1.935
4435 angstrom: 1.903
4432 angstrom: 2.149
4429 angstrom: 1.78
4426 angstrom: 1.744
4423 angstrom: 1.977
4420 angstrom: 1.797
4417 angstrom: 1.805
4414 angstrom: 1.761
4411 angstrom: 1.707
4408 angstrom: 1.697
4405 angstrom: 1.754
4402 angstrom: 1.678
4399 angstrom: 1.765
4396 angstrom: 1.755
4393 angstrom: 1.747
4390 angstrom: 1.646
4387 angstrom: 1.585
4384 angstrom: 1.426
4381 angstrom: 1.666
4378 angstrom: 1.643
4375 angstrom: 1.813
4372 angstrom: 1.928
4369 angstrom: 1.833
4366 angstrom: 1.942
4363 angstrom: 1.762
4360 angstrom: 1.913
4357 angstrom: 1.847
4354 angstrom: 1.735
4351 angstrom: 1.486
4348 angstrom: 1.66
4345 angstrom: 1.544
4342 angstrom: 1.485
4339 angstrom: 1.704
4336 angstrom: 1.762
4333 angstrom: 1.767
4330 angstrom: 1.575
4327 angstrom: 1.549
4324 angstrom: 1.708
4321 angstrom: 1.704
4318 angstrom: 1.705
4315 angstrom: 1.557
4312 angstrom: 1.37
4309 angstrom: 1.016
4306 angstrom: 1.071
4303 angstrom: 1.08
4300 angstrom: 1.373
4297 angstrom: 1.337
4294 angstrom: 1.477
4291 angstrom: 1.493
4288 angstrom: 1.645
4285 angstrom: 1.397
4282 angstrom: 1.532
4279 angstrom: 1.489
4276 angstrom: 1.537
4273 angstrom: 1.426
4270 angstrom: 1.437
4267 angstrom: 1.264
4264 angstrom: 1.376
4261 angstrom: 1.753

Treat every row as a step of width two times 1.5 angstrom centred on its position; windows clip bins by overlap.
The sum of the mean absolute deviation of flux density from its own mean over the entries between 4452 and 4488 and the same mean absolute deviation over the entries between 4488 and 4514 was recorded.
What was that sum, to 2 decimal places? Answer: 0.23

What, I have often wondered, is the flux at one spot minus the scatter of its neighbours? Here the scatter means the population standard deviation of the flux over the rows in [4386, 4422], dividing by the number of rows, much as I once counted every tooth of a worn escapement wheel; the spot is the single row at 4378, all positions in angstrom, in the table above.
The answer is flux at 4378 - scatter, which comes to 1.58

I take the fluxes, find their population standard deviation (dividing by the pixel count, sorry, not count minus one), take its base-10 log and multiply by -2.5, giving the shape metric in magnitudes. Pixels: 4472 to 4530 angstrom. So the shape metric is 2.1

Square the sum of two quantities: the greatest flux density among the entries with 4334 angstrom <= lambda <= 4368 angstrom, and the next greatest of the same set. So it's 15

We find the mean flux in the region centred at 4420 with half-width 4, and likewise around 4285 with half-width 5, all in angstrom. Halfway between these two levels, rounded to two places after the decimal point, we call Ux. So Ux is 1.69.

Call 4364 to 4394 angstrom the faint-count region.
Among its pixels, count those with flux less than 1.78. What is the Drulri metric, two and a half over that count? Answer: 0.42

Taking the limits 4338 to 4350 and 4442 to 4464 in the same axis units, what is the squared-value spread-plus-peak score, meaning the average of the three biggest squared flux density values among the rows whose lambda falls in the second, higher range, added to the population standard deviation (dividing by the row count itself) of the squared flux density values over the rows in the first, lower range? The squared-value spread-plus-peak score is 4.1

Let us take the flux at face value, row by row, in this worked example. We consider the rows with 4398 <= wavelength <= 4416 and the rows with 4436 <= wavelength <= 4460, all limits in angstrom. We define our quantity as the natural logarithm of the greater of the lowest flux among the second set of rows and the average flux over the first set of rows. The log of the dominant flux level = 0.55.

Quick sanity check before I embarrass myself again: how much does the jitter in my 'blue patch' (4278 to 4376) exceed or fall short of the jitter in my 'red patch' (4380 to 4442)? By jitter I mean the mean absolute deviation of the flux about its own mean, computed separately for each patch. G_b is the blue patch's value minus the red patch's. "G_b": 0.082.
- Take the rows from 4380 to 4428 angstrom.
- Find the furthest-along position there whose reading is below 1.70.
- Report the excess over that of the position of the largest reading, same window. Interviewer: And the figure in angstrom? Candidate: 15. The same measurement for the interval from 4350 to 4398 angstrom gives -24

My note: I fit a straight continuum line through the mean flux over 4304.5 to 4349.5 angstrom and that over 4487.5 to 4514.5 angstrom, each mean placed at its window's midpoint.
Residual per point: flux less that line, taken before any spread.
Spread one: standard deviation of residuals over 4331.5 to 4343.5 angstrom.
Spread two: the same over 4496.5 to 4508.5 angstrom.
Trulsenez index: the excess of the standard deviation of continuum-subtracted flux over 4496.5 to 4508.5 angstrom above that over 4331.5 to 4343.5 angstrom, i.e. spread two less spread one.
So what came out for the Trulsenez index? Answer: 0.02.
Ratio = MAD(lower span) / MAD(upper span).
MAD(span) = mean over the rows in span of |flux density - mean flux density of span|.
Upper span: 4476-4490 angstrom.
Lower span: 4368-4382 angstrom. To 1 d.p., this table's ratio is 1.2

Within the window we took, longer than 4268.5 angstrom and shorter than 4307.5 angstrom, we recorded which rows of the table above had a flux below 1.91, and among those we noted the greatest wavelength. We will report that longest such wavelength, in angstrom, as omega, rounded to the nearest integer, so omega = 4306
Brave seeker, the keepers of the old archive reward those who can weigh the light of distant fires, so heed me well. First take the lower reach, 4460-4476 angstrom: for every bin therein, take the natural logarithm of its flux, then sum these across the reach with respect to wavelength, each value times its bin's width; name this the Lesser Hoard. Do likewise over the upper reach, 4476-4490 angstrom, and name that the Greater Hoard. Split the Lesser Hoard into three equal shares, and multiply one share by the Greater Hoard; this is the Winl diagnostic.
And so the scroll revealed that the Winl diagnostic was 38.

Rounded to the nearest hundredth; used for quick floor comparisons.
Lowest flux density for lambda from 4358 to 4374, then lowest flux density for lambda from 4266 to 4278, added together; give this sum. 3.03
